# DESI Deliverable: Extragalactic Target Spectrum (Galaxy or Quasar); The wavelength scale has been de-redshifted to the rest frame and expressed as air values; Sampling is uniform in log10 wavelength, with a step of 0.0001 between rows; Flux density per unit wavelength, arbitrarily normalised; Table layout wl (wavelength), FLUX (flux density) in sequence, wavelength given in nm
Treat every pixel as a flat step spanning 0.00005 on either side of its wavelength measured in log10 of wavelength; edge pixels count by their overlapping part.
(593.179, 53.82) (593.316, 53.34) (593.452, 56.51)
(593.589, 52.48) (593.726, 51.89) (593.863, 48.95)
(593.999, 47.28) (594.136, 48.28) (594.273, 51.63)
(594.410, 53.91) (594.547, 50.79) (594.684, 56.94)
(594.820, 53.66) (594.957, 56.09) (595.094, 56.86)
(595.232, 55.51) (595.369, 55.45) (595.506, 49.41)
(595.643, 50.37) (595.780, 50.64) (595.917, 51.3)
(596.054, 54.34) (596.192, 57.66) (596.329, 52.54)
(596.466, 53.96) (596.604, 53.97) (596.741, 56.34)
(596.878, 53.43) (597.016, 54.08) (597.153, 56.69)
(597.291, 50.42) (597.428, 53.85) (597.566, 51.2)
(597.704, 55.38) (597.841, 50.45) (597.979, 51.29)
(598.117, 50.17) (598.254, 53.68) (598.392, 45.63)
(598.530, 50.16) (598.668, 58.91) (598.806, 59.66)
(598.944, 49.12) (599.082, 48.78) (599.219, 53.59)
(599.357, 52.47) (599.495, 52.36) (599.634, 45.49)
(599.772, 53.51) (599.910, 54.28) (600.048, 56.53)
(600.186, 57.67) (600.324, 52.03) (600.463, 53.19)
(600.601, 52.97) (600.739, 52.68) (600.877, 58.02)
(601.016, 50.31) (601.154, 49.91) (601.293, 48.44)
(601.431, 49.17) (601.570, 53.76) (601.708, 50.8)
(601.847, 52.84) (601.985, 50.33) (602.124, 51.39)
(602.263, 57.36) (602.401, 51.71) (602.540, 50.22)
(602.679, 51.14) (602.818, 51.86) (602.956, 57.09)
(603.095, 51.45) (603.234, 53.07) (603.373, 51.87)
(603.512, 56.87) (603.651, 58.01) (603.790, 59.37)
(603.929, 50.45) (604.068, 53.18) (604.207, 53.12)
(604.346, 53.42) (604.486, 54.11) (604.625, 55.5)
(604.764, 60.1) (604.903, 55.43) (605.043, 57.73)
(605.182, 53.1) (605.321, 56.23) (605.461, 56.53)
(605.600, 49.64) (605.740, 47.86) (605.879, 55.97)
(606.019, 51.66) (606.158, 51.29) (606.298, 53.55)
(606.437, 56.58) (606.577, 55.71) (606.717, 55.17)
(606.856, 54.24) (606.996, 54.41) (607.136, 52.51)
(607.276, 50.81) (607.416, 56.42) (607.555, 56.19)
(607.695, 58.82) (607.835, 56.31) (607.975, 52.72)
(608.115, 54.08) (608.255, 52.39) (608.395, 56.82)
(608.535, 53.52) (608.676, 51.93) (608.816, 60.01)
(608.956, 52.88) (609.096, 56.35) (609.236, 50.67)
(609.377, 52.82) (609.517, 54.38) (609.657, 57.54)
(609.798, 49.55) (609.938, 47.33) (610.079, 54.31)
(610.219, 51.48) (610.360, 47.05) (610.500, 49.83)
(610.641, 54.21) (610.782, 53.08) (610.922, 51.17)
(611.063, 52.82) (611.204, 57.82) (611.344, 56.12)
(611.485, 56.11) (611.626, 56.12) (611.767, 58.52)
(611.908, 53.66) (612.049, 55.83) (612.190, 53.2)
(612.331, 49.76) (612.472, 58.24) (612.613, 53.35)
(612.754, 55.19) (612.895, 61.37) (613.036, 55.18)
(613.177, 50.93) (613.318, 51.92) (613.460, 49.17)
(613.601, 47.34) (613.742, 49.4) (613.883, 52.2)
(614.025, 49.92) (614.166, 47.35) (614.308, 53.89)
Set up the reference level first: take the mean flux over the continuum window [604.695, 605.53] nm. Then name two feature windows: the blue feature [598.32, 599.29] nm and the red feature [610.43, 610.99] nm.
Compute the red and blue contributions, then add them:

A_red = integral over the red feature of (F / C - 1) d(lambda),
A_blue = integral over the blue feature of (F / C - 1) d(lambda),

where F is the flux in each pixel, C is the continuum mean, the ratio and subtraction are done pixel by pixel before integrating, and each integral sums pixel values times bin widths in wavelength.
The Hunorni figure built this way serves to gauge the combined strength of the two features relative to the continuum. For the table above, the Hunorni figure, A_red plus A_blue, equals -0.12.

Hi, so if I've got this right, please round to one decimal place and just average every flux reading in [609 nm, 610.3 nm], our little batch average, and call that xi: 52.7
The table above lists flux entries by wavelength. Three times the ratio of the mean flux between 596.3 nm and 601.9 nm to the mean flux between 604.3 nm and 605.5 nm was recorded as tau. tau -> 2.832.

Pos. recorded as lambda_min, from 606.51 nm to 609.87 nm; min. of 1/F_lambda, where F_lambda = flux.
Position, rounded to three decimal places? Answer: 608.816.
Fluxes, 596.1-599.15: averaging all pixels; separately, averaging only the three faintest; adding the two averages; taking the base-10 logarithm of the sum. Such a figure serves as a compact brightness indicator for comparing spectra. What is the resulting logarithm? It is 2.004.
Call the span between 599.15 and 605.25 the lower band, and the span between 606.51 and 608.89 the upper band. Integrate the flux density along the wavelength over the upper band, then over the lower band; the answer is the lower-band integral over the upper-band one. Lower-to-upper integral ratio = 2.5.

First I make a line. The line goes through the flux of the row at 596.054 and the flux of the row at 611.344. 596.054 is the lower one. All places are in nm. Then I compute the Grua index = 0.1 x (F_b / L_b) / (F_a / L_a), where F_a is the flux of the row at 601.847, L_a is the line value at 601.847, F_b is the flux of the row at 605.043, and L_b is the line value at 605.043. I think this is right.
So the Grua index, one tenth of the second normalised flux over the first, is 0.109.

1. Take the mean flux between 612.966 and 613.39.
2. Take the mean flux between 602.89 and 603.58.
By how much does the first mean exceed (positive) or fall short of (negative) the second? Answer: -1.4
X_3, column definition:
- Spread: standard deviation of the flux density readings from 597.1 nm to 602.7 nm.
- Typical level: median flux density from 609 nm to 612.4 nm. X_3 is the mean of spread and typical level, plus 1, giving 29.3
